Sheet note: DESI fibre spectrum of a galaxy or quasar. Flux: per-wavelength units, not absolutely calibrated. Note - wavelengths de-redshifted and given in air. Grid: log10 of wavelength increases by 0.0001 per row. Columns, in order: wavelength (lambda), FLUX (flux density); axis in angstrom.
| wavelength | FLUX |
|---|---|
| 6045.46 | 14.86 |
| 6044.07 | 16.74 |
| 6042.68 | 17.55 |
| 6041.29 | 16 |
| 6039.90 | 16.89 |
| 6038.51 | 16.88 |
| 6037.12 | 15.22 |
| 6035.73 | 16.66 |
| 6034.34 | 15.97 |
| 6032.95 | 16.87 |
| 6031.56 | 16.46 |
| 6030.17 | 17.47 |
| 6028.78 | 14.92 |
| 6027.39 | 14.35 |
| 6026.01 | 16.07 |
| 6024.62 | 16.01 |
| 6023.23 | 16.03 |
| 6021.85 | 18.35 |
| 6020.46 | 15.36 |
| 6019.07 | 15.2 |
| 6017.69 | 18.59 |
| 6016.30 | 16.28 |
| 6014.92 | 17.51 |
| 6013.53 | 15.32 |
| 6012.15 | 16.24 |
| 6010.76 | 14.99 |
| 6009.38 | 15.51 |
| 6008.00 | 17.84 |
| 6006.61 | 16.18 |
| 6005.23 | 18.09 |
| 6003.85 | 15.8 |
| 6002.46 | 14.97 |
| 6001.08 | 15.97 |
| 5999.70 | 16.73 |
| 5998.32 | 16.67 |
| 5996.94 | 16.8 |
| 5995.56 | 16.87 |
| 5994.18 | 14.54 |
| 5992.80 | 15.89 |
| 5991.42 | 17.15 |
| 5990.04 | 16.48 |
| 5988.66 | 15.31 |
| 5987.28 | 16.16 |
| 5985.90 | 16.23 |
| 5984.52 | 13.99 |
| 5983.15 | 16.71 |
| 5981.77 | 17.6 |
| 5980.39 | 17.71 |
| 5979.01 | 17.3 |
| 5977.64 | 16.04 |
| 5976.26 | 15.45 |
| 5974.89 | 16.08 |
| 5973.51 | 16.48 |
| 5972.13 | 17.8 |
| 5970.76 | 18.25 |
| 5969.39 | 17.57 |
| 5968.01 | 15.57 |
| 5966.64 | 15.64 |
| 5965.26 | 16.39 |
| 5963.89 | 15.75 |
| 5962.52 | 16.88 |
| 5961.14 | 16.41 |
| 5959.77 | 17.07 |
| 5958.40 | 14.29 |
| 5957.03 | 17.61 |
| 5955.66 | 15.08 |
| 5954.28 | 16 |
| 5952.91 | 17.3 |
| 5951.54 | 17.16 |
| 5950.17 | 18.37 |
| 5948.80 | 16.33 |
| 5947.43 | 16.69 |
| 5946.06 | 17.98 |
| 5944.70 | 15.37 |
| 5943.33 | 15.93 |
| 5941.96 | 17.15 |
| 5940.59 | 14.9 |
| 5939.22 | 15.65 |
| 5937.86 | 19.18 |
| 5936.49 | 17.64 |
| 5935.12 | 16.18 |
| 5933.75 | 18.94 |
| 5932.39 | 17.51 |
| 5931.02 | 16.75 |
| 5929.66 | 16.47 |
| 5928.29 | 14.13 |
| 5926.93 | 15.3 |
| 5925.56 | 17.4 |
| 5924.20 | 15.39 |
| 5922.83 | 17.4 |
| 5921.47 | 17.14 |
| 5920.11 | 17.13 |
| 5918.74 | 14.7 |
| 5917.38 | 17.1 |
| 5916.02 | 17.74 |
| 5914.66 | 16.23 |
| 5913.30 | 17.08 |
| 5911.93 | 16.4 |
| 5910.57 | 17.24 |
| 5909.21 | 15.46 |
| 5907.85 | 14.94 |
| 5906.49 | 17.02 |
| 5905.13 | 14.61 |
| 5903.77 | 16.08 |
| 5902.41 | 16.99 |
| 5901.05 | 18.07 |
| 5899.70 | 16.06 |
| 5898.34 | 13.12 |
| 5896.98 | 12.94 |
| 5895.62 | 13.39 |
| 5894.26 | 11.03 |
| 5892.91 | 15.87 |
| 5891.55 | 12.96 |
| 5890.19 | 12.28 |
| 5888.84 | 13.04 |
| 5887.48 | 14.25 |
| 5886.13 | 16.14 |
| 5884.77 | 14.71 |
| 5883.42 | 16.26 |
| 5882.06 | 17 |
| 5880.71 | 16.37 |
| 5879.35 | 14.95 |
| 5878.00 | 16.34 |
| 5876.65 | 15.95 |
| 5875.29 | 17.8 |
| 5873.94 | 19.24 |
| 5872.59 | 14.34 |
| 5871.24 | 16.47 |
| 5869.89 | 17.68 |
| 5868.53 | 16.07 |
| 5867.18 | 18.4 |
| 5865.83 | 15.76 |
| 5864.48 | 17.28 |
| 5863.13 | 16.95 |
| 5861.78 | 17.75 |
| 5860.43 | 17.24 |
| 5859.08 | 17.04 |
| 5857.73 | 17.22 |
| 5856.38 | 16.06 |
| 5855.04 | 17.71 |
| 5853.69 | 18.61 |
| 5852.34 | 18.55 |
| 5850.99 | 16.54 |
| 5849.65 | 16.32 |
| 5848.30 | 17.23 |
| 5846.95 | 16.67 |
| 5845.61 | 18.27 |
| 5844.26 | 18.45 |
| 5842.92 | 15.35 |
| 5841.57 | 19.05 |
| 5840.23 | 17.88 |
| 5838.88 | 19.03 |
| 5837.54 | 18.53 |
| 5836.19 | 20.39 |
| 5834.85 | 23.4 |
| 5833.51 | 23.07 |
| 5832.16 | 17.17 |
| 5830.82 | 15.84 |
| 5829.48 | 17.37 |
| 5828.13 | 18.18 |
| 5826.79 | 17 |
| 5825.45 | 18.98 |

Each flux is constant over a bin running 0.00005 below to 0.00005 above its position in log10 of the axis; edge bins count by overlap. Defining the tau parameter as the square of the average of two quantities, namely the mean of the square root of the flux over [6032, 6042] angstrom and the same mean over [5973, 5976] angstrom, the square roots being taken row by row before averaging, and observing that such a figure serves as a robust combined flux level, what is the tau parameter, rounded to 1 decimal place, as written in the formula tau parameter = 16.3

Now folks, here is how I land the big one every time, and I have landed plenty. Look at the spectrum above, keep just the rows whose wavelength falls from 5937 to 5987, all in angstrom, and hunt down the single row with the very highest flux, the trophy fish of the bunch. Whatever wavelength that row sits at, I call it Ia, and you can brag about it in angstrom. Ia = 5937.86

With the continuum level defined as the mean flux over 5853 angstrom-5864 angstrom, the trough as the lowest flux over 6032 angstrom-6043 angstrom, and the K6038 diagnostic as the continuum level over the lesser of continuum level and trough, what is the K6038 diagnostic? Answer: 1.138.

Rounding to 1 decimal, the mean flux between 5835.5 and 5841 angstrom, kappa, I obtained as 19.0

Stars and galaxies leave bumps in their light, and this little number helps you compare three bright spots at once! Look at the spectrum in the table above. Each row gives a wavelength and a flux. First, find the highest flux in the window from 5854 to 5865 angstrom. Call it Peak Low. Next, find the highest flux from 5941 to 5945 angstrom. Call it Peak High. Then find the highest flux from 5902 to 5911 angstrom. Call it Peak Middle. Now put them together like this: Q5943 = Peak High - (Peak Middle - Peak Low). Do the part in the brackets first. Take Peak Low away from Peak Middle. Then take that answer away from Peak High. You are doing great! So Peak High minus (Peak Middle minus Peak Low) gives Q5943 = 17.7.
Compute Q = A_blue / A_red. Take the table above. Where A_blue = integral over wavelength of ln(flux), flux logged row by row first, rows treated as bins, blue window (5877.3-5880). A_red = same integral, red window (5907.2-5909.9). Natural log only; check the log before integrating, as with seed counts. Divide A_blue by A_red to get 1.01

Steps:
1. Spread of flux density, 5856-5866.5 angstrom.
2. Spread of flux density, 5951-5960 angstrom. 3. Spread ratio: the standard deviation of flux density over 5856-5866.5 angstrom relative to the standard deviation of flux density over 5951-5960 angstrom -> 0.53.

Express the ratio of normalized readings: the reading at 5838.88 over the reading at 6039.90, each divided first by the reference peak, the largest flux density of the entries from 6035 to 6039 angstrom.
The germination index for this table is 1.13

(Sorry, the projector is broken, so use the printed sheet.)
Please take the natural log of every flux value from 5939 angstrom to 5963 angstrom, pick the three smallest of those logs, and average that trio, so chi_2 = 2.69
